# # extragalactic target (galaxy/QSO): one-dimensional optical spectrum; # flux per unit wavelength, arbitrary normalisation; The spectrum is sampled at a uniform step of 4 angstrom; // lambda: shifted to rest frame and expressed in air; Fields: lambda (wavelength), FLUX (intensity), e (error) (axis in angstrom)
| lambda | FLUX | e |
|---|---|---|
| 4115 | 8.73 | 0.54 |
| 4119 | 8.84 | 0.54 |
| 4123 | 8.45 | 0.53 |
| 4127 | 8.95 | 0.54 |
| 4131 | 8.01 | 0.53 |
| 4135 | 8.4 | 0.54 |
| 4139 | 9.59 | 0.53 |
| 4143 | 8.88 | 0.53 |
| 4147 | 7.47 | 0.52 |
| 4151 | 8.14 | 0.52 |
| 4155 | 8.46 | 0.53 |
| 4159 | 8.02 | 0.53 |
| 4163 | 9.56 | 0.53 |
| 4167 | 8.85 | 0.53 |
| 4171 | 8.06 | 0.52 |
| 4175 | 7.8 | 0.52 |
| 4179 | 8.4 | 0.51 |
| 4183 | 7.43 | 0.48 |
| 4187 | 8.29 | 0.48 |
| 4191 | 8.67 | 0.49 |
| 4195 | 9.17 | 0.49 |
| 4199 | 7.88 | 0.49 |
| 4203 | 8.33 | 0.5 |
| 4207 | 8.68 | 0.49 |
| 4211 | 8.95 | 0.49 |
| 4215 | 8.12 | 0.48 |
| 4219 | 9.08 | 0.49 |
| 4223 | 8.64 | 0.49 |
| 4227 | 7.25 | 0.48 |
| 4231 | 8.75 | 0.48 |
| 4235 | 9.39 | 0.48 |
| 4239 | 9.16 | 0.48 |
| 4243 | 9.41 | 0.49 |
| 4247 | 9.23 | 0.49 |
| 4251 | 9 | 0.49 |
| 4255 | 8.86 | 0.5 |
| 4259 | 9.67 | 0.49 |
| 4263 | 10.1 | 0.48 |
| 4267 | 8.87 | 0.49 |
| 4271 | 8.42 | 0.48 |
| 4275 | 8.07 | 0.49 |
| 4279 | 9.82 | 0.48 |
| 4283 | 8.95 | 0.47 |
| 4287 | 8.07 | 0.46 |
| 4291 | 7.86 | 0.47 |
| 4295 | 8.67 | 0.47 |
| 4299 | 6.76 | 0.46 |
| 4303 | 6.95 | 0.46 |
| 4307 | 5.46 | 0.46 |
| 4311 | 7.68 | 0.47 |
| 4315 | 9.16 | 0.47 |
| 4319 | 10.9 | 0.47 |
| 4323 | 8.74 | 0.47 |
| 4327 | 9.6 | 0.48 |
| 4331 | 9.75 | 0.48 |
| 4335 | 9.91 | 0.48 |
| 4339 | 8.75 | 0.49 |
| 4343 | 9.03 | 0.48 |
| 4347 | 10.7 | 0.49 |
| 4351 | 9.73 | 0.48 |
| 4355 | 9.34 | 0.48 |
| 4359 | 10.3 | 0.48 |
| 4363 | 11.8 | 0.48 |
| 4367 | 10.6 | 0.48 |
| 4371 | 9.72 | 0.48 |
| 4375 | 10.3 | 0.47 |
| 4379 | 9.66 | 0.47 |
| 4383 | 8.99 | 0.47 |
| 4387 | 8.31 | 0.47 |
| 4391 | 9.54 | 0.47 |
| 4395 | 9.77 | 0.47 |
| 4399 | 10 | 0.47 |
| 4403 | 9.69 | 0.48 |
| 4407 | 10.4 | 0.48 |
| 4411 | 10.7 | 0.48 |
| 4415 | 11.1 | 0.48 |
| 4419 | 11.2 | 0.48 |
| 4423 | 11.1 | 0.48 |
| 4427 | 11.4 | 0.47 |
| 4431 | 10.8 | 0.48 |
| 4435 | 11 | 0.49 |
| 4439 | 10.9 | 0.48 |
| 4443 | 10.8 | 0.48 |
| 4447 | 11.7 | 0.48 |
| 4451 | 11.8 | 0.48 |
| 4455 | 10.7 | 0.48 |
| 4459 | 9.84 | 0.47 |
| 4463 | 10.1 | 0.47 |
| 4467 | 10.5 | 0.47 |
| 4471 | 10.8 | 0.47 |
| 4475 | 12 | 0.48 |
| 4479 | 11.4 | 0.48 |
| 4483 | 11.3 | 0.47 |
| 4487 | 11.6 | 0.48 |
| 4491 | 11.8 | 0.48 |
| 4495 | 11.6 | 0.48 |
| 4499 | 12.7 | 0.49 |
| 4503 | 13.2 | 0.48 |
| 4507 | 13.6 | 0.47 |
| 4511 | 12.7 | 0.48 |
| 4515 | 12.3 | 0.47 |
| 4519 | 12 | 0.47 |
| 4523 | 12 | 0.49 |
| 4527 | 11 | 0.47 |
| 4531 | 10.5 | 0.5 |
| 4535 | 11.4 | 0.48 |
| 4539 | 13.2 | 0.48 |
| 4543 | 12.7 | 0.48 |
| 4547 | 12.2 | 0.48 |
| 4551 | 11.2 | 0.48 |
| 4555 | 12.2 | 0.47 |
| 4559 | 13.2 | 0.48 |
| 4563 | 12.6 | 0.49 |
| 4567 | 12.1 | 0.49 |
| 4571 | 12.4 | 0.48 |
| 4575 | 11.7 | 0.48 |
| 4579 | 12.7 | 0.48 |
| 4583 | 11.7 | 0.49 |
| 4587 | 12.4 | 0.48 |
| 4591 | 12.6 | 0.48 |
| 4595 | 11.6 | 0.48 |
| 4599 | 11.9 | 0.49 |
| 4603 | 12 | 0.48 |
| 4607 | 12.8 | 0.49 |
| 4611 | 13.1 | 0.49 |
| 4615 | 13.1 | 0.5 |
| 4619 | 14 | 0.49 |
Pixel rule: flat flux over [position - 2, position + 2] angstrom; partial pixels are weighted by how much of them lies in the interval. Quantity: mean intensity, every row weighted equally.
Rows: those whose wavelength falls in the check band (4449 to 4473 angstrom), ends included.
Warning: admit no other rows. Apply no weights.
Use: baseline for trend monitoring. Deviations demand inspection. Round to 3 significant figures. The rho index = 10.6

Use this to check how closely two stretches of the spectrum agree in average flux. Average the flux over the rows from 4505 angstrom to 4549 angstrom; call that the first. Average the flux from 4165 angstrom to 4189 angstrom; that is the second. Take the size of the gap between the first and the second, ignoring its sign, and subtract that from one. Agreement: -3.01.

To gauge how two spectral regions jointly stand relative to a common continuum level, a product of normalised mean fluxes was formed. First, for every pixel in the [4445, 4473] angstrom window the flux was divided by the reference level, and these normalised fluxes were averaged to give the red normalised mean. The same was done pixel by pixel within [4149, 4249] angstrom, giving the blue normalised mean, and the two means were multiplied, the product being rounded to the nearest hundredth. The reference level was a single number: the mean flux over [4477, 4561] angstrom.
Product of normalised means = 0.63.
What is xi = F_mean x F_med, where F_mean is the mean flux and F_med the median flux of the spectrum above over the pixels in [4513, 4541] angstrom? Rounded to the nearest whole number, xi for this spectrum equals 141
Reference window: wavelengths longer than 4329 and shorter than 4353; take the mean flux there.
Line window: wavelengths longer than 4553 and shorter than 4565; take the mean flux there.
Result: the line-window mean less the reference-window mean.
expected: 3.0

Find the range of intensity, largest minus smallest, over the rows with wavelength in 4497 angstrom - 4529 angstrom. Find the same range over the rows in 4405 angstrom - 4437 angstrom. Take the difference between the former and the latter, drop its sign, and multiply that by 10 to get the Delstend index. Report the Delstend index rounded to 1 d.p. 16.0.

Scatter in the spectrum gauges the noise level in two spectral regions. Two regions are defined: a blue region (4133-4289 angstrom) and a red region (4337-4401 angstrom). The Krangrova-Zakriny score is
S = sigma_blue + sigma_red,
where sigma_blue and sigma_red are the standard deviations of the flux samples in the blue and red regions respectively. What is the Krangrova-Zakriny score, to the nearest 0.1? 1.5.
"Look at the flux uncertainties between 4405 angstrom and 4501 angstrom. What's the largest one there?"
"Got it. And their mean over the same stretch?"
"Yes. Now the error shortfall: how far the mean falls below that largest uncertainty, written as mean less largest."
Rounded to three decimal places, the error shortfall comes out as -0.012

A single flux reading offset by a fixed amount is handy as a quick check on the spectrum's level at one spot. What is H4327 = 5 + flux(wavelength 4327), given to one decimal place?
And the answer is 14.6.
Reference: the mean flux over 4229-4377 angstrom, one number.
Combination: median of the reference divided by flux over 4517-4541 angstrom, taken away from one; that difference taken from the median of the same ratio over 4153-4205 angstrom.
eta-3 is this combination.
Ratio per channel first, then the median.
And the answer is 0.88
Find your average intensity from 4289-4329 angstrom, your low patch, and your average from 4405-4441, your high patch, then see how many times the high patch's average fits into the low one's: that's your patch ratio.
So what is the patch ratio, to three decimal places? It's 0.746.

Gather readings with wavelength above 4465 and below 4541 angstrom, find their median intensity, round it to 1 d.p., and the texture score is 11.8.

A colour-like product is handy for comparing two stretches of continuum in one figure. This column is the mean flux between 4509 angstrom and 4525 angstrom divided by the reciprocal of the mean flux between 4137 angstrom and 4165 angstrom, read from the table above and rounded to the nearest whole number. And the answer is 105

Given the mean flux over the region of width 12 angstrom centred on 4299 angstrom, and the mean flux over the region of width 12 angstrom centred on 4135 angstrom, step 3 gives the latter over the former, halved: 0.58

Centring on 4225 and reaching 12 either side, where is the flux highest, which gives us 4235 angstrom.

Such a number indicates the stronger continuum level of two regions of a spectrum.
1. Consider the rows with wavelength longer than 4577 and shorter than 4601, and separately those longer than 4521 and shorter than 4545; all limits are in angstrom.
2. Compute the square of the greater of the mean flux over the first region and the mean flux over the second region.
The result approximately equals 148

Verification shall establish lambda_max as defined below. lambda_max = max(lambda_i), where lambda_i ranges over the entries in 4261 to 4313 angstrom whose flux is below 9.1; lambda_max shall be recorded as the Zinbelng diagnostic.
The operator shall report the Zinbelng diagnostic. 4311 angstrom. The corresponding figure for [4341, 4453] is 4387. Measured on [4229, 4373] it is 4343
